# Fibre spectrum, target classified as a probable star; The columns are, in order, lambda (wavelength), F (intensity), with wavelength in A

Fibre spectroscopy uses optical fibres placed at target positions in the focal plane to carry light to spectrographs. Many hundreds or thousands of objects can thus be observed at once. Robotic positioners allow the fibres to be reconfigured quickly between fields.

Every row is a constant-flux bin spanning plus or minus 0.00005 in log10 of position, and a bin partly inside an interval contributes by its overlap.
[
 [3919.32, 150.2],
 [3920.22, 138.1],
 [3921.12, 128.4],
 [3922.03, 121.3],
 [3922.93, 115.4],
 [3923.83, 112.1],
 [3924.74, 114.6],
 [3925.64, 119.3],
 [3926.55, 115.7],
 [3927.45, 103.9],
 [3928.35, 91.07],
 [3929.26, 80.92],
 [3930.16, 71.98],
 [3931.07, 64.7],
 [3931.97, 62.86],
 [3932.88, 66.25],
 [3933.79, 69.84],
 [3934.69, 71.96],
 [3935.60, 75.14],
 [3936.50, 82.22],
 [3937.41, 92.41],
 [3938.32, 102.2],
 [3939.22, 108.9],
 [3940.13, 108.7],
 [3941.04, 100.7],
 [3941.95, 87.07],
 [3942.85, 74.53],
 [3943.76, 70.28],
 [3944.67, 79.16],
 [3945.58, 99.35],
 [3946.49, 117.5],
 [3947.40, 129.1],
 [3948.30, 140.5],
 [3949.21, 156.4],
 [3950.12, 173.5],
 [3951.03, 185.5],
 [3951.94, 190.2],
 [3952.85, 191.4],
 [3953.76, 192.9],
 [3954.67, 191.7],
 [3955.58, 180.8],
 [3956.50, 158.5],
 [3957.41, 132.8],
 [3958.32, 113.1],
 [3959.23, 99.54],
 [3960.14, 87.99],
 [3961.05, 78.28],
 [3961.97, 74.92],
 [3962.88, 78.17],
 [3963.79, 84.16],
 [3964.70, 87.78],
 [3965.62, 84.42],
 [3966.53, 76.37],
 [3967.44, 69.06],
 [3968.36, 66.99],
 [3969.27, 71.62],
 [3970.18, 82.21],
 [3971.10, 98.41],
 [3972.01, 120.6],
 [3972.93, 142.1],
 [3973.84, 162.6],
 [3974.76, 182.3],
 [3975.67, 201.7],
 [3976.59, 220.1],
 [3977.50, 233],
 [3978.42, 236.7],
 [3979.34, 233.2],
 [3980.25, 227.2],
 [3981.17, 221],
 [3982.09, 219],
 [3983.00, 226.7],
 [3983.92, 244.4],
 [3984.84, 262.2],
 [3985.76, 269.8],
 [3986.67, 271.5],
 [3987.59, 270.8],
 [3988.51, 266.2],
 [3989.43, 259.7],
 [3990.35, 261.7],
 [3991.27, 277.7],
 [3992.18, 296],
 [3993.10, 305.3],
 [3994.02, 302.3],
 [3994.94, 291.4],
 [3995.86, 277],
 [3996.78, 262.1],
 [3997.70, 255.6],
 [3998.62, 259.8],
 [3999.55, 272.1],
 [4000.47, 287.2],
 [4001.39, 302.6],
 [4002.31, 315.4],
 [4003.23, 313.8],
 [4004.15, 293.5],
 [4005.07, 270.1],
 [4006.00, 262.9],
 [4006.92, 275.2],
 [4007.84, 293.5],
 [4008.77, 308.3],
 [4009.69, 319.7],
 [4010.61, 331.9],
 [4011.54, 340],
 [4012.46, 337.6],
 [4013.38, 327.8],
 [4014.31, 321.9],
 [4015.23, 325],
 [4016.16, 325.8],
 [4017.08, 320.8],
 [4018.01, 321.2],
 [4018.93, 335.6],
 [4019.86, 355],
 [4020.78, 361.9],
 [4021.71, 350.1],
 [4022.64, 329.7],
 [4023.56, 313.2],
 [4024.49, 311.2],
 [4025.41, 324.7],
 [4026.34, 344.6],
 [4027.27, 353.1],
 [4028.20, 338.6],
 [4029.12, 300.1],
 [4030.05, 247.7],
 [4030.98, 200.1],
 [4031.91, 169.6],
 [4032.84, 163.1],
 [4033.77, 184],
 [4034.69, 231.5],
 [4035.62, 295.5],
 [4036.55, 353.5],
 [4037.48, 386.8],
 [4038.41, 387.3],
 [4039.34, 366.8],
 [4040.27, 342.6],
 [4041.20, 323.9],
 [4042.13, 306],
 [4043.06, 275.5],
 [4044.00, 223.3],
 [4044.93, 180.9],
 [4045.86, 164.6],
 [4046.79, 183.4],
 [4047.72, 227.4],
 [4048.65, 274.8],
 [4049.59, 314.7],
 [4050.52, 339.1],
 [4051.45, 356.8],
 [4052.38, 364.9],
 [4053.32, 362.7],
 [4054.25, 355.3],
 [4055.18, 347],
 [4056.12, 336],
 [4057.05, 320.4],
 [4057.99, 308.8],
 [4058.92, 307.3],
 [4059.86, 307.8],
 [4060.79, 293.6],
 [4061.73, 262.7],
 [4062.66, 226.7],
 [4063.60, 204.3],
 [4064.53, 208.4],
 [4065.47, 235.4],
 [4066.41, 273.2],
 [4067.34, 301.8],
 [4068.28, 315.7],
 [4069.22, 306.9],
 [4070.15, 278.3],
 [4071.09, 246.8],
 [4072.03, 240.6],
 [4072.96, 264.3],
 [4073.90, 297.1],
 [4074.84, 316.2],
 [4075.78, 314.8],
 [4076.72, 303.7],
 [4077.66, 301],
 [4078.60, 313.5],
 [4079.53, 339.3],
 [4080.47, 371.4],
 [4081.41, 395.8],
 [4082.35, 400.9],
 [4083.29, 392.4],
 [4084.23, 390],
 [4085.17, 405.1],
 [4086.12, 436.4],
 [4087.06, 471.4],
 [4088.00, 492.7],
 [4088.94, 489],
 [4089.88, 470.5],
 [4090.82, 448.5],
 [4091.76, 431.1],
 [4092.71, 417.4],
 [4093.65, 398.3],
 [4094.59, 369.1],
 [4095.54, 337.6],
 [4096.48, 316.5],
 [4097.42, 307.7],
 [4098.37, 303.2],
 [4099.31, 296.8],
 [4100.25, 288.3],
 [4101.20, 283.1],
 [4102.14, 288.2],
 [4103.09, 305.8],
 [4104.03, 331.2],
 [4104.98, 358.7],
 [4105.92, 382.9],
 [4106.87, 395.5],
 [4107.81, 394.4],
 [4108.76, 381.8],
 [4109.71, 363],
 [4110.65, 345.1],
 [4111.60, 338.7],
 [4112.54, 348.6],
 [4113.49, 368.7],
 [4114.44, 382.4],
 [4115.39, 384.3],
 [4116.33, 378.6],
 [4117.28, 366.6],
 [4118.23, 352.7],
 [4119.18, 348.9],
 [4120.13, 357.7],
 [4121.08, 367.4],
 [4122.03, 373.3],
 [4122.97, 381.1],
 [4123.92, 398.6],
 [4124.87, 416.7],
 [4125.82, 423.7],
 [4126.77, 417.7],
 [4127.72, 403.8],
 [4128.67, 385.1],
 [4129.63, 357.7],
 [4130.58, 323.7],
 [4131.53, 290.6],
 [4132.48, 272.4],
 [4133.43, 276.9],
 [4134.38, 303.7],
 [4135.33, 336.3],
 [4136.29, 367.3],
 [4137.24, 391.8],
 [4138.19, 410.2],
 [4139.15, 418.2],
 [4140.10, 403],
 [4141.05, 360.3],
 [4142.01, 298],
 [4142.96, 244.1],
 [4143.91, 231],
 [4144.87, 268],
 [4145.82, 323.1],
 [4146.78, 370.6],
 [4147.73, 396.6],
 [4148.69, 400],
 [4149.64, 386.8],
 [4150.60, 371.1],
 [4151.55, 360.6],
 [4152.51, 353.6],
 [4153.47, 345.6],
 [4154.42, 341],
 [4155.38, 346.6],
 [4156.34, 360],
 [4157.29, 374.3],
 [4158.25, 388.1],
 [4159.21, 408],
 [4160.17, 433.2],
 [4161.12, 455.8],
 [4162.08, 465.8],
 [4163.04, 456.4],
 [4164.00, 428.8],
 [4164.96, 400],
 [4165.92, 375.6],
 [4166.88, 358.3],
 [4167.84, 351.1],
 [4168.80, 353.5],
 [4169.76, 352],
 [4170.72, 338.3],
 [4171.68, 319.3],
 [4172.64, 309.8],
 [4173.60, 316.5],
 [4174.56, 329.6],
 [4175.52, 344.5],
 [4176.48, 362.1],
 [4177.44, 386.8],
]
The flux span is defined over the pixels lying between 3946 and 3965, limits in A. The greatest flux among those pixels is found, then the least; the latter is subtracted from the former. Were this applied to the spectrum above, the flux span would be 118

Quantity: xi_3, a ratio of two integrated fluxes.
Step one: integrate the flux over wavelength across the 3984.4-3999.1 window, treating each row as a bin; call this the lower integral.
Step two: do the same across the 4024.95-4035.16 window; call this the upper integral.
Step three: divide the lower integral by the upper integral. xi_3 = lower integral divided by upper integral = 1.5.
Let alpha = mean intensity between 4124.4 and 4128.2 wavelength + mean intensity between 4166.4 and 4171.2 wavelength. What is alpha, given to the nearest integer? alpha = 766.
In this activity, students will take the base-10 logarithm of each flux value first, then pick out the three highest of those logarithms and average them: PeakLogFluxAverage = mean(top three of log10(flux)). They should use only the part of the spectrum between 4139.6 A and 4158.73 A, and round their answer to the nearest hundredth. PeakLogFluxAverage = 2.60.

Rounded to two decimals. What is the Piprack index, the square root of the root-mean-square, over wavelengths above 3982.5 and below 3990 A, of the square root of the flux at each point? 4.01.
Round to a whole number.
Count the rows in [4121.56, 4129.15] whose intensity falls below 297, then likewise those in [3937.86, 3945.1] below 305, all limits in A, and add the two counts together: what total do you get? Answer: 8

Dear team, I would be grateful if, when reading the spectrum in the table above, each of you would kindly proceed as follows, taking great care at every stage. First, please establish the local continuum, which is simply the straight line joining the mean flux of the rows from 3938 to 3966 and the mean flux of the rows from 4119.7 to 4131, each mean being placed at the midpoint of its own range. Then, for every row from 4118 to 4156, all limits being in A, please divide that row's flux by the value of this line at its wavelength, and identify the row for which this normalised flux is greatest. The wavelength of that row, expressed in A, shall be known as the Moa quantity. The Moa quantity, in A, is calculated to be 4125.82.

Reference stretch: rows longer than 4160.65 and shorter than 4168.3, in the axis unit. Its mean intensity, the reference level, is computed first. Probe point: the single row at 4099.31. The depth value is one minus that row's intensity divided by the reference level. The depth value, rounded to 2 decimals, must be 0.28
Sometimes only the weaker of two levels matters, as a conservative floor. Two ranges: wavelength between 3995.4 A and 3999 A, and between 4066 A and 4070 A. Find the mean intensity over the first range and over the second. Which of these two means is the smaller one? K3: 264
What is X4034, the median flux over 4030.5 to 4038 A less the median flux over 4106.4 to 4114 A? -150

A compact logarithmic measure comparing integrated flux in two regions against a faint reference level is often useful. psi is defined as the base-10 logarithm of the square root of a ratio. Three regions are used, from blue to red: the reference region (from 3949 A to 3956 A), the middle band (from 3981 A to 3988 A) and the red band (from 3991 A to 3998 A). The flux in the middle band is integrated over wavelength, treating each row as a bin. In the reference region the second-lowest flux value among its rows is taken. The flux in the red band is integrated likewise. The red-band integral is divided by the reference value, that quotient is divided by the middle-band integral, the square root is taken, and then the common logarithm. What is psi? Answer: -1.09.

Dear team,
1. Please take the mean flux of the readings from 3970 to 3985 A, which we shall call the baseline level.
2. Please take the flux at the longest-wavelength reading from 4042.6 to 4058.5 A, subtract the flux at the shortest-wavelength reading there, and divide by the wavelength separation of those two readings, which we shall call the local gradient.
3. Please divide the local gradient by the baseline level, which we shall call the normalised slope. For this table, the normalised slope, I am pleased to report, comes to 0.011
